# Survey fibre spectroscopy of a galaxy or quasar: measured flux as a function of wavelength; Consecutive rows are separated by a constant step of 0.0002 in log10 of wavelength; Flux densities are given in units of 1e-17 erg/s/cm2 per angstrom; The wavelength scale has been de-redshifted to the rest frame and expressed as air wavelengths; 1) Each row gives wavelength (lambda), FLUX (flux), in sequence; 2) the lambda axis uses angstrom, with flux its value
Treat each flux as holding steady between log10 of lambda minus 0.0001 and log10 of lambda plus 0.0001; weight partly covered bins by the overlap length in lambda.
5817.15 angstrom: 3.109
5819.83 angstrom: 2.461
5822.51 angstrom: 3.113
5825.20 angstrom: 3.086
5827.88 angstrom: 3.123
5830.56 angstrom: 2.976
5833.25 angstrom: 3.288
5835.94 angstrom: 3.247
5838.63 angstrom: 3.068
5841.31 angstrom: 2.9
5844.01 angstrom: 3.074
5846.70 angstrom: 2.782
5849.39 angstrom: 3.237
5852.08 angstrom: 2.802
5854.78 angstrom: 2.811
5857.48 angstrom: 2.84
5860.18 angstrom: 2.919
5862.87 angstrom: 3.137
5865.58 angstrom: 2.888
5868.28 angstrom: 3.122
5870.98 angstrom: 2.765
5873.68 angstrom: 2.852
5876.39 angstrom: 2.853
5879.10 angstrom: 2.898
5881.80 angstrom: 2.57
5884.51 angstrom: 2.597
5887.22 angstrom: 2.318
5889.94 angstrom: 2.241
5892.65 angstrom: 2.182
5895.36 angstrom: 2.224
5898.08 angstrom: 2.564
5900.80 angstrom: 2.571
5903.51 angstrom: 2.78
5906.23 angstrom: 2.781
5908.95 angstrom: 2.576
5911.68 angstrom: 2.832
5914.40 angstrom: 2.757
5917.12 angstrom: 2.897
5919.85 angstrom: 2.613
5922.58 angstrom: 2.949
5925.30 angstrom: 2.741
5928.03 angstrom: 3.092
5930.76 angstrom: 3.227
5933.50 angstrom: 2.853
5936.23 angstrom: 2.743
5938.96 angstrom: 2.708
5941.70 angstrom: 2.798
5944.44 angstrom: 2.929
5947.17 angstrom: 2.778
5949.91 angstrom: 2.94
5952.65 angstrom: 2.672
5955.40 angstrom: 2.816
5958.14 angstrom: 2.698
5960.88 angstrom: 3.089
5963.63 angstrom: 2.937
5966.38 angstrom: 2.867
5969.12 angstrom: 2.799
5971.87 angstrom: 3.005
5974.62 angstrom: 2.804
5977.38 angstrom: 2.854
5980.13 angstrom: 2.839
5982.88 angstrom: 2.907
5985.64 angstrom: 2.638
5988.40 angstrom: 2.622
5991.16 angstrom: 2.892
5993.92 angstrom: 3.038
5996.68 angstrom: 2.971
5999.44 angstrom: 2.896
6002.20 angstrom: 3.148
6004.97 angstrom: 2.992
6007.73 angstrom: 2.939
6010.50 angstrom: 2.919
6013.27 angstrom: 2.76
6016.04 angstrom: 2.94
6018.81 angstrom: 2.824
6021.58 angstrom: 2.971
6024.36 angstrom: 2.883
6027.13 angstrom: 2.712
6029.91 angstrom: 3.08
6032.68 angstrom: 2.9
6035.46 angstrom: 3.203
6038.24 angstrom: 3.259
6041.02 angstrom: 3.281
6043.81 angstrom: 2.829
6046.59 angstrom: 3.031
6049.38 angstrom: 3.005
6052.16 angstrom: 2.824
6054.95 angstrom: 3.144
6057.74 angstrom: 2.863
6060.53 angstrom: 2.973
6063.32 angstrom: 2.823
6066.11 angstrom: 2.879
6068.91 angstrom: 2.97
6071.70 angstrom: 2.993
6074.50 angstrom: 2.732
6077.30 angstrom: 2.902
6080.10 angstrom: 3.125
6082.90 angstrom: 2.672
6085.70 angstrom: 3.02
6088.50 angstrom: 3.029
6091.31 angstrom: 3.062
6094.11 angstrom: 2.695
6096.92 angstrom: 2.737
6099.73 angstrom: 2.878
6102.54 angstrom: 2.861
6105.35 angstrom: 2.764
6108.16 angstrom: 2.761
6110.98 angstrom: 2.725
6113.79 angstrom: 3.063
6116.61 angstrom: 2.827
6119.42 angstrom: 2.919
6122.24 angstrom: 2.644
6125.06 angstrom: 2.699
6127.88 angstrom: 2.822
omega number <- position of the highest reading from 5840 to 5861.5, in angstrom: 5849.39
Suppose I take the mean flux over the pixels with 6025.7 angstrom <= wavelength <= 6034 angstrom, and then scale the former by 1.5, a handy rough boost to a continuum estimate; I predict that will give 4.35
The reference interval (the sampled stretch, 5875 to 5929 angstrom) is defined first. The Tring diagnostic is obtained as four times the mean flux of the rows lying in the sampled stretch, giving 10.6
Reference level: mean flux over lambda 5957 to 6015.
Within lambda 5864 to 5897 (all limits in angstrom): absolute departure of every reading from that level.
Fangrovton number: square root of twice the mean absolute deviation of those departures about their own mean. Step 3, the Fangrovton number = 0.68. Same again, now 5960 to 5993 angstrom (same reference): 0.38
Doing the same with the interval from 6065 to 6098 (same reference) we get 0.33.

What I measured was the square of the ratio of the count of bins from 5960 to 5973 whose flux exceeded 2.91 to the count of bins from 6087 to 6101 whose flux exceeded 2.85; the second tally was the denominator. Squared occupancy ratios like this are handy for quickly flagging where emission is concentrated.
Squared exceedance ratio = 1.0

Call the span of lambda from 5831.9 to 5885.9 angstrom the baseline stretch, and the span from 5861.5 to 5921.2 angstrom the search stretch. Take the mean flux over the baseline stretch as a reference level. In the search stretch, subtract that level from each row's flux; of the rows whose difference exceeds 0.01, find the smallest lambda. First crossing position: 5862.87 angstrom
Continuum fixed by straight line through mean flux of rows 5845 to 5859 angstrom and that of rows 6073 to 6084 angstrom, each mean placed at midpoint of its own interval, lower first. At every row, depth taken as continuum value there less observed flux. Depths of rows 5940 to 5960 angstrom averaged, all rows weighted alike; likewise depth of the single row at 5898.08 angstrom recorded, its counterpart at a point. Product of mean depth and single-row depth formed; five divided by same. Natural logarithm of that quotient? 5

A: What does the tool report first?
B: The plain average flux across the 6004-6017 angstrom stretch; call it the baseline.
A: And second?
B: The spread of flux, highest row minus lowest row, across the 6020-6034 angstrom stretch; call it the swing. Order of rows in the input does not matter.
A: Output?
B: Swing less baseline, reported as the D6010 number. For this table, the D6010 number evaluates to -2.54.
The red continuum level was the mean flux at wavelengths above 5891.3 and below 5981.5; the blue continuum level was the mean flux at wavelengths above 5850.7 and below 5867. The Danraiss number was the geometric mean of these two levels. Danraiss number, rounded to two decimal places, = 2.84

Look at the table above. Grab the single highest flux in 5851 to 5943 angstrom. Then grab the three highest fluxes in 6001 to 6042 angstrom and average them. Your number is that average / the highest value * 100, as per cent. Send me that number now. 100.6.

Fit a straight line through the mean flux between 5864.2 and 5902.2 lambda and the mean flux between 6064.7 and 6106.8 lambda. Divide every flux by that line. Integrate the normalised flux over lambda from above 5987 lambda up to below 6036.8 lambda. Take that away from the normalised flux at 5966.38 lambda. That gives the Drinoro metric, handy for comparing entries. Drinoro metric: -51.2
